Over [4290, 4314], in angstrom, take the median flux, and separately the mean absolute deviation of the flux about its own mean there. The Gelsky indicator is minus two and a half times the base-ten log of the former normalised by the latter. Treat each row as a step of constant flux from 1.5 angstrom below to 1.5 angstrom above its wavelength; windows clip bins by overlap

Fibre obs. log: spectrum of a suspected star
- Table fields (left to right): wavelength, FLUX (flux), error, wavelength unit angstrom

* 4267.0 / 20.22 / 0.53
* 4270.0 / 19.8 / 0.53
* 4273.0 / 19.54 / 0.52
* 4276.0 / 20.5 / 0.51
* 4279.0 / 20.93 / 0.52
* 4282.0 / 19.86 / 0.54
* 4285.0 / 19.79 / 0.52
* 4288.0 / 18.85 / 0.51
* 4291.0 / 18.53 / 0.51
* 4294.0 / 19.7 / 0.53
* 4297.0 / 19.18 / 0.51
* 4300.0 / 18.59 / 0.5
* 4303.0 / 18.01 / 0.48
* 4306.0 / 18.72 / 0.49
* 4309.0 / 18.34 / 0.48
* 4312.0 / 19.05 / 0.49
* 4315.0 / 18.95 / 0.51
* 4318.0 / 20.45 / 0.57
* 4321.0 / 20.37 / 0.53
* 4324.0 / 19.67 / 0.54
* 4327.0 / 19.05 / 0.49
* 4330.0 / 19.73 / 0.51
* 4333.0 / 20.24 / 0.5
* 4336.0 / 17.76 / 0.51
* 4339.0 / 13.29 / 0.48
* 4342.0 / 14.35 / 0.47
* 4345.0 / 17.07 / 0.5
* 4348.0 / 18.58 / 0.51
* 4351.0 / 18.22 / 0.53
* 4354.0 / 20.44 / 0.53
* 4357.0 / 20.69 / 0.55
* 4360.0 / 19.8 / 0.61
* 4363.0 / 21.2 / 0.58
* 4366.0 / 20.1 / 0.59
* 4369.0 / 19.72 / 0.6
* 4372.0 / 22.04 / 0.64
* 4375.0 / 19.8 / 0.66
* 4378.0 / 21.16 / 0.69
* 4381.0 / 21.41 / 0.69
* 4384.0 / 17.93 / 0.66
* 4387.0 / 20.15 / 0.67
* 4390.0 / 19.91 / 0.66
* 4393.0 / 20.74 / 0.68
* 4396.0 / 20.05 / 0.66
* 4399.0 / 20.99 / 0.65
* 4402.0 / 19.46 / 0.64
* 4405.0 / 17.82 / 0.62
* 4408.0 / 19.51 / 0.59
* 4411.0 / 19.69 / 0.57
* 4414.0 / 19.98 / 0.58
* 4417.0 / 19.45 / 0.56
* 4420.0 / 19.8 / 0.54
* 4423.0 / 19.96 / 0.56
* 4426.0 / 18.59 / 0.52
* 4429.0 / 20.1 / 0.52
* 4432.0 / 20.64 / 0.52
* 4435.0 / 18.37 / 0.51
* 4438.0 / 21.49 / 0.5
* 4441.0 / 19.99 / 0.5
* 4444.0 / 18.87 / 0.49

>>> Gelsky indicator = -4.1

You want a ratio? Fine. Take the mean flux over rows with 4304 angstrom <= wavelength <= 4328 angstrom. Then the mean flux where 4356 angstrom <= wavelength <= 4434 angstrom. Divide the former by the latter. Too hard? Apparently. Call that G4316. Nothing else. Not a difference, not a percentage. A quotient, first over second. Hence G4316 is 0.96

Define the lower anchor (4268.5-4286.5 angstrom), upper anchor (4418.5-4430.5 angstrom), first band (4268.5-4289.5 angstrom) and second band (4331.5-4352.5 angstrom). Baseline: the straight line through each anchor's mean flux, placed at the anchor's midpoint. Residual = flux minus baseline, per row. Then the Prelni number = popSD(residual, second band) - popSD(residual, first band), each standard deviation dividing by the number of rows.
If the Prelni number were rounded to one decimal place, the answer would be 1.6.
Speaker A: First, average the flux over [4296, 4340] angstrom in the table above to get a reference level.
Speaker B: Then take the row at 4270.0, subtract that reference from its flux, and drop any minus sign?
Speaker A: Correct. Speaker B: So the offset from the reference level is 1.0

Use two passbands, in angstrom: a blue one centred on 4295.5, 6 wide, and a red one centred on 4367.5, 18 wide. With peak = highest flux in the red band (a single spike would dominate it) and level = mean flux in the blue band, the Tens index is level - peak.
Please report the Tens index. -2.6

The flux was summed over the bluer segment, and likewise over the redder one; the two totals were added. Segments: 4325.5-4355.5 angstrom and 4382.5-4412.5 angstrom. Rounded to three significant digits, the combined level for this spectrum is 375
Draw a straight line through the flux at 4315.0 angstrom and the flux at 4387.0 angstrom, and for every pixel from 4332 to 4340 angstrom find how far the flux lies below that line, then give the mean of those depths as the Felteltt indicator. 2.2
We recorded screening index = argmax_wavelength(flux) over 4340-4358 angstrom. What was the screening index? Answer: 4357.0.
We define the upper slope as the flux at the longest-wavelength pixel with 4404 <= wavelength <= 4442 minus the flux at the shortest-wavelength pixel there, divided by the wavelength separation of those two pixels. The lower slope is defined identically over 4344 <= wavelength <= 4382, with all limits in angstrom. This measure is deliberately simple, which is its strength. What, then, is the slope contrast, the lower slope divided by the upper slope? 2.0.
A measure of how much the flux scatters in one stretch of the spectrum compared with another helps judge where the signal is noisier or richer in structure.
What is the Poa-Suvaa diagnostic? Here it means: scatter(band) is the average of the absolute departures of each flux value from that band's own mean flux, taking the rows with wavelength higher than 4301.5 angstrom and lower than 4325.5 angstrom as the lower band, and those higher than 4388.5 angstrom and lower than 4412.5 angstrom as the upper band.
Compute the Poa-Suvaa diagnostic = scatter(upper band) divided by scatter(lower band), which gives 0.90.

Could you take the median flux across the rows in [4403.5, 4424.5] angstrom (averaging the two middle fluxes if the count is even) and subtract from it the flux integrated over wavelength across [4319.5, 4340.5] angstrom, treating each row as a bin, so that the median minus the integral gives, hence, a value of -371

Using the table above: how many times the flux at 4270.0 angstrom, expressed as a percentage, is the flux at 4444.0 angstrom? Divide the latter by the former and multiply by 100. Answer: 95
